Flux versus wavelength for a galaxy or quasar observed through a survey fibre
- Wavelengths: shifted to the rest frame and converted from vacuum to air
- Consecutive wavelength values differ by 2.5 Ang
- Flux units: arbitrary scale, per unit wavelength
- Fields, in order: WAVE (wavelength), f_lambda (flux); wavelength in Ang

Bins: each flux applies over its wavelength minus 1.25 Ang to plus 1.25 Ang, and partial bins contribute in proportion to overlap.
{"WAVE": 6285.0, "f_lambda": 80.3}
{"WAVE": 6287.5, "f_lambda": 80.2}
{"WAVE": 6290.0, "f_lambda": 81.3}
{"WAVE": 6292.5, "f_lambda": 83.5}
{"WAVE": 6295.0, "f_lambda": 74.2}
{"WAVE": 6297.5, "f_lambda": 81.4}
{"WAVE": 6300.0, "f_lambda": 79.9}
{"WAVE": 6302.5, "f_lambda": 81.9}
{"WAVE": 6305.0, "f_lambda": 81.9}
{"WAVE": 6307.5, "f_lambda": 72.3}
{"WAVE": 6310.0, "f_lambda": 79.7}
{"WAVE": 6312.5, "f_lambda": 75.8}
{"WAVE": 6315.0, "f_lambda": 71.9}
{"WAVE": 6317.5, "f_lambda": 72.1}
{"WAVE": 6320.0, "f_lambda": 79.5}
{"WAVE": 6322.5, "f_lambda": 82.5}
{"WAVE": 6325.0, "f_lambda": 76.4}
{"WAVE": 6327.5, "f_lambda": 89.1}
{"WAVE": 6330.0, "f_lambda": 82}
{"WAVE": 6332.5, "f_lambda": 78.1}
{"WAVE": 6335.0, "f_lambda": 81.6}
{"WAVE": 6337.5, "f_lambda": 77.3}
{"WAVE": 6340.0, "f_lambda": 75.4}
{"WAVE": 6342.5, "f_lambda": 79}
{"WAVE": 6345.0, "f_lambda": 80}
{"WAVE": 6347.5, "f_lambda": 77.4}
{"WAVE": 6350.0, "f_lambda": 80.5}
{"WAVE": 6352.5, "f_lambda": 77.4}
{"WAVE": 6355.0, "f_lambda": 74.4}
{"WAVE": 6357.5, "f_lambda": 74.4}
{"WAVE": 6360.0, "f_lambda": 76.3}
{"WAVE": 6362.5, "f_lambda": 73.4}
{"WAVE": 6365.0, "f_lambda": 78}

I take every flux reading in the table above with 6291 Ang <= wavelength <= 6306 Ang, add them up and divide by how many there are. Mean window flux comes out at 80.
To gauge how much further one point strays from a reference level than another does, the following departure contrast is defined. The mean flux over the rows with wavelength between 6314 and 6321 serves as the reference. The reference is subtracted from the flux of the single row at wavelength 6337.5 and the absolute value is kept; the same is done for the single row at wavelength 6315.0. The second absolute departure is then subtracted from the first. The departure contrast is 0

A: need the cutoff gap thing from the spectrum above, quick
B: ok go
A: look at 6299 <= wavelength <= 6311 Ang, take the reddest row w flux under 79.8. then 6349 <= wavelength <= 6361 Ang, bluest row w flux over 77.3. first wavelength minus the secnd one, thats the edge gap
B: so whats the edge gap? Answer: -40.0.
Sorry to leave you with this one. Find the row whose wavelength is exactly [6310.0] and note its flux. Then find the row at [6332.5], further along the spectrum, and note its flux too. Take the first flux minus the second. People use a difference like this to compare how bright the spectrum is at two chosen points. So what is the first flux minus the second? 2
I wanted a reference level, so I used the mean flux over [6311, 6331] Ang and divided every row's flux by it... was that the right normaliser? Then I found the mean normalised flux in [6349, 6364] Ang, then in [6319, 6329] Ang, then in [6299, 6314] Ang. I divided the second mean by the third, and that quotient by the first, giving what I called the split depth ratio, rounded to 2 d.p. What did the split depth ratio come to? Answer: 1.08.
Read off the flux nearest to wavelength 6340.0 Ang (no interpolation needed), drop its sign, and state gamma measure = 75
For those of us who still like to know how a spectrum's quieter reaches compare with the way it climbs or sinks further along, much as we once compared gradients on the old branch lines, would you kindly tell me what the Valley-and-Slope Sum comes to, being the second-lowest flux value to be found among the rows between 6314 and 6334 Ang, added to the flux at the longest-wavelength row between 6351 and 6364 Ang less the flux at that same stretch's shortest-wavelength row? 68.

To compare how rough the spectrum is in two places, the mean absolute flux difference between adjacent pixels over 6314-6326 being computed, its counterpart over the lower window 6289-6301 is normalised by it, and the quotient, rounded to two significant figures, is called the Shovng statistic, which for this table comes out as 1.2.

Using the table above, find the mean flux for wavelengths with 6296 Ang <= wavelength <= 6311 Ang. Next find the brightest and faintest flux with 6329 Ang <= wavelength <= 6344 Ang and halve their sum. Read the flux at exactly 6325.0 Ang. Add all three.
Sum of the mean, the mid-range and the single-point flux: 235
